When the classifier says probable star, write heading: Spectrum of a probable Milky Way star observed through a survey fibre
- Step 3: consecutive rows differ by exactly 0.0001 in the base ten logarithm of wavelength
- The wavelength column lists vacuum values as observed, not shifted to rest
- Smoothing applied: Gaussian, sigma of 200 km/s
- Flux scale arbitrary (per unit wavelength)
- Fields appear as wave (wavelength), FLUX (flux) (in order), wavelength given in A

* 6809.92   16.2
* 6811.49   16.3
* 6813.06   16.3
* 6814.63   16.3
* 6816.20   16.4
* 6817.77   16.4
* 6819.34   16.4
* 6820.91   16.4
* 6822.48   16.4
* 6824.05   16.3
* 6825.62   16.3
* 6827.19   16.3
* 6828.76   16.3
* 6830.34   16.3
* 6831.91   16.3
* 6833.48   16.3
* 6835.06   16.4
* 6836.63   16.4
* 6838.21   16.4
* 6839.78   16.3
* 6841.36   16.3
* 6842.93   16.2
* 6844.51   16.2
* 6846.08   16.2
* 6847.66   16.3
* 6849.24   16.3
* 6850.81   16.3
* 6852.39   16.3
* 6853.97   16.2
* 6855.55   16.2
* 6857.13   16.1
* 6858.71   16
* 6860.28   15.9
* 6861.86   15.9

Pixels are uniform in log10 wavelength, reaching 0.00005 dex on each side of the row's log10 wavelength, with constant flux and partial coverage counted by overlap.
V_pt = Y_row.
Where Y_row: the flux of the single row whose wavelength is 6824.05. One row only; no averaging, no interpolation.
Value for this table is 16.3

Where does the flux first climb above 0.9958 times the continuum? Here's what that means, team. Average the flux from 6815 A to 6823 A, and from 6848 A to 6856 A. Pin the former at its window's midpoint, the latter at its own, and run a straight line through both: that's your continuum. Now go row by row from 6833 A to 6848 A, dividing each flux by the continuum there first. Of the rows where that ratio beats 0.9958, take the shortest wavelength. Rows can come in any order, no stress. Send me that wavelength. 6833.48 A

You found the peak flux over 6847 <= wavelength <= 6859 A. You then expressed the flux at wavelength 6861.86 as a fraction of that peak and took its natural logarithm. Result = -0.025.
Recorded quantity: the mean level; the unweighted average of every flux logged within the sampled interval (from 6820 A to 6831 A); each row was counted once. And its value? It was 16.3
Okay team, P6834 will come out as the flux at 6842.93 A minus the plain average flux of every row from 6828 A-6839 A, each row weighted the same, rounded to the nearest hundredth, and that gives -0.14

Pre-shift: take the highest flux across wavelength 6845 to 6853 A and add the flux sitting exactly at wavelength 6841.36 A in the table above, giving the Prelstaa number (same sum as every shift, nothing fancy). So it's 32.6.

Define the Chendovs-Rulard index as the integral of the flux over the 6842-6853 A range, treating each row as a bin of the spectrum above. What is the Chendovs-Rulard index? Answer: 179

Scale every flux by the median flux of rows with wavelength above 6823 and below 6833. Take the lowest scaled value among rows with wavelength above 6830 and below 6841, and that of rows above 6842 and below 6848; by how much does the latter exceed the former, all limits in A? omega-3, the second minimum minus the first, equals -0.006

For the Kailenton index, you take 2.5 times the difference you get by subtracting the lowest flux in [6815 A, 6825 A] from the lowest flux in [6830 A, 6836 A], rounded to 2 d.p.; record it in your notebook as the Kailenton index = 0.00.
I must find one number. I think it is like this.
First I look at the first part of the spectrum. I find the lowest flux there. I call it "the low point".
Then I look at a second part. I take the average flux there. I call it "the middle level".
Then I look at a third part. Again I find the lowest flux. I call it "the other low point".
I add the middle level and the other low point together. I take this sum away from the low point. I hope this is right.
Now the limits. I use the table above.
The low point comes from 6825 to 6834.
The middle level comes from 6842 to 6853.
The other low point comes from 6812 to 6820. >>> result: -16.3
